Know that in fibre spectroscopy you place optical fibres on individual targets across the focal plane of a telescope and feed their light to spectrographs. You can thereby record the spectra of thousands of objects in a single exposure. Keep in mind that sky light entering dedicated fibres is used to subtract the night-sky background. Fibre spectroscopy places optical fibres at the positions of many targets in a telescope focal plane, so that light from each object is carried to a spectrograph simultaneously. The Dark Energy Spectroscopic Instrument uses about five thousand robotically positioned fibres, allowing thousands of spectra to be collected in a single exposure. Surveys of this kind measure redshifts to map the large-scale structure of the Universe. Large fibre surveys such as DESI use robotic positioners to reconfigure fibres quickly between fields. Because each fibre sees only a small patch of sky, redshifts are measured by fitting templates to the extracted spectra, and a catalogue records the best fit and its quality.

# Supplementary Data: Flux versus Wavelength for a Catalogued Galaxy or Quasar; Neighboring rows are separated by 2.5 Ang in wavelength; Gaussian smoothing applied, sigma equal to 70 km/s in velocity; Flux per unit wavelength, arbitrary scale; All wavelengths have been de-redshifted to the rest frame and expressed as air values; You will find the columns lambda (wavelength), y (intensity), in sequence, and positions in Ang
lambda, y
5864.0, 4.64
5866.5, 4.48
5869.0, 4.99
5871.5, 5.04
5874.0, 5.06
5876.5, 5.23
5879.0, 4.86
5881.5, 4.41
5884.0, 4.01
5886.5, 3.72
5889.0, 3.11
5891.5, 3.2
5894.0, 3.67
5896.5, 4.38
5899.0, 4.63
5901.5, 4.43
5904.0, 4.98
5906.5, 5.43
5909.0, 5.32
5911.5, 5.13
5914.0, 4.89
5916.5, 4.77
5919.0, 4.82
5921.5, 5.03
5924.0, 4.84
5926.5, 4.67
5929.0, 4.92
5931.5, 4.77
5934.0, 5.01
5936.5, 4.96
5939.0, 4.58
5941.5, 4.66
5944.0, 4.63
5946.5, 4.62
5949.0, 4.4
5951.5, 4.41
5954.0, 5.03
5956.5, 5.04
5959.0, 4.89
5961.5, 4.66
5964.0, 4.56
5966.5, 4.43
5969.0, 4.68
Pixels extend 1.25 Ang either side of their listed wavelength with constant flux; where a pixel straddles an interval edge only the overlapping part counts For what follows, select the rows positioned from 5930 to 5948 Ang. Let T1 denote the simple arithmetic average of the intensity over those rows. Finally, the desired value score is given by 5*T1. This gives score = 23.7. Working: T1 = 4.7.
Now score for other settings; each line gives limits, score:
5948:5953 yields 22.0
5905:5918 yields 25.5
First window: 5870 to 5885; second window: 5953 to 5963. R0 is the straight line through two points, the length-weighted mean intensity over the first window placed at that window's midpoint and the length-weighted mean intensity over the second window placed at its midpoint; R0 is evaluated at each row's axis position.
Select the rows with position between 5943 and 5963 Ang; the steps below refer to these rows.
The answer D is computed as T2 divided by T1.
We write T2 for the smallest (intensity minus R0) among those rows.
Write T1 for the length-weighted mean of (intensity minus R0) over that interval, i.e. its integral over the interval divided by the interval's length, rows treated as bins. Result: 2.7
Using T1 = -0.18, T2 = -0.48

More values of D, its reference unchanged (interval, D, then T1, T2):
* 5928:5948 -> 2.8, -0.10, -0.29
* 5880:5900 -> 1.9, -0.91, -1.69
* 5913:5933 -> 31.2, -0.01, -0.18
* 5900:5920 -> -2.8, 0.14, -0.39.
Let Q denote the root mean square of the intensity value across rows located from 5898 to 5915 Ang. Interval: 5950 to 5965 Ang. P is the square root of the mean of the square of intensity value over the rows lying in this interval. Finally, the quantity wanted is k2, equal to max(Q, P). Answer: 4.98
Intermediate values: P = 4.8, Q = 4.98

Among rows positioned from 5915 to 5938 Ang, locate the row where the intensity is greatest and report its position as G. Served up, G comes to 5921.5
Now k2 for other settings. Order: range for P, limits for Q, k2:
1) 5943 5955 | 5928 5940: 4.85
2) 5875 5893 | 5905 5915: 5.20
